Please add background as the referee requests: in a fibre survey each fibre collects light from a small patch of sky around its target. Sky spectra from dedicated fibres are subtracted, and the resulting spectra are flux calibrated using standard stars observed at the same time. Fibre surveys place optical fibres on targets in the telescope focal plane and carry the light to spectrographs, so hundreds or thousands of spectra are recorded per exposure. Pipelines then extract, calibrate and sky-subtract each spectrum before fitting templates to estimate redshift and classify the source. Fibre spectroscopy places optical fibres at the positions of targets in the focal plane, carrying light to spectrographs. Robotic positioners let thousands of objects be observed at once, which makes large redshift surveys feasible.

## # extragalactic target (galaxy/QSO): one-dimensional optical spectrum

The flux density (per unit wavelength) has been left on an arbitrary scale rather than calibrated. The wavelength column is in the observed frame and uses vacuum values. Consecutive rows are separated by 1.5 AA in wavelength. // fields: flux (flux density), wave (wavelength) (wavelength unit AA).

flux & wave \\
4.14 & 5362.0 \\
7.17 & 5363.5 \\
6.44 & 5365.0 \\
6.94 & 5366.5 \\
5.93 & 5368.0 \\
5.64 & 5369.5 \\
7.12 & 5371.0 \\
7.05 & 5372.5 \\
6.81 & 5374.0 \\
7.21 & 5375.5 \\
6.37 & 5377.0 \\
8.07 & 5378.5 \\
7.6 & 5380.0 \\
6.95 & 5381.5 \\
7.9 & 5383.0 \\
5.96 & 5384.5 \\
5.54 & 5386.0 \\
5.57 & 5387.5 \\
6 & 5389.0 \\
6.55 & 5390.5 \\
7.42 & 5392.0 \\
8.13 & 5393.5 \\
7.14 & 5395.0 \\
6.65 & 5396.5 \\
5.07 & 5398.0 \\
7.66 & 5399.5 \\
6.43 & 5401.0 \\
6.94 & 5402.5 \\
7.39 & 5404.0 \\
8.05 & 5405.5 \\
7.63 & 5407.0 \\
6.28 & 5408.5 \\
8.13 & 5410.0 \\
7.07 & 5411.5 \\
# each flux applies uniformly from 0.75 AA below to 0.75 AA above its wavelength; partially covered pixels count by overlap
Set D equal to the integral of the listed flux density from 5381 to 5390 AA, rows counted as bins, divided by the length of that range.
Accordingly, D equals 6.3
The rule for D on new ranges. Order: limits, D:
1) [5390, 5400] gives 6.9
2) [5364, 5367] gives 6.7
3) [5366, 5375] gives 6.6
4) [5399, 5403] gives 7.0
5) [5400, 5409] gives 7.2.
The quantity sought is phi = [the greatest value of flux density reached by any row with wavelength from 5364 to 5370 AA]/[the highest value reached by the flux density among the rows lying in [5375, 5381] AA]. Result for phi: 0.86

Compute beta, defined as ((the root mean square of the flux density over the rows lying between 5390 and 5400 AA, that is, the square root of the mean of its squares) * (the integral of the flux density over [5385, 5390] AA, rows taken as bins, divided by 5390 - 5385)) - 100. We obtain -59.7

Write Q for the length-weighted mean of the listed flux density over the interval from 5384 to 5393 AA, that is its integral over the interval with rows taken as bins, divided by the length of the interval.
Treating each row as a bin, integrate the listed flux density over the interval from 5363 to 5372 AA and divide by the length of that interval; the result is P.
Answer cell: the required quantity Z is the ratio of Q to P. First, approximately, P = 6.54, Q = 6.23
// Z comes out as 0.95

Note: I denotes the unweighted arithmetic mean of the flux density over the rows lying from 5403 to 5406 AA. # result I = 7.72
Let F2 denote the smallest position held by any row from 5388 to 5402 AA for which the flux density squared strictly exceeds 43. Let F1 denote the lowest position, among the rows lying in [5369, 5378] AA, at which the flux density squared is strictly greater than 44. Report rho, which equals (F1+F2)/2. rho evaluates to 5381.5 AA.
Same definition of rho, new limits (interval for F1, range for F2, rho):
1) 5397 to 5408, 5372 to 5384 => 5386.0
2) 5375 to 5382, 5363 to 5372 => 5369.5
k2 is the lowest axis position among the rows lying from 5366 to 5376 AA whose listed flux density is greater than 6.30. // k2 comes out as 5366.5 AA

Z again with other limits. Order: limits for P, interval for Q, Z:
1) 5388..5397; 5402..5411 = 1.07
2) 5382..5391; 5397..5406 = 1.10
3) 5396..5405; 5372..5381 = 1.07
